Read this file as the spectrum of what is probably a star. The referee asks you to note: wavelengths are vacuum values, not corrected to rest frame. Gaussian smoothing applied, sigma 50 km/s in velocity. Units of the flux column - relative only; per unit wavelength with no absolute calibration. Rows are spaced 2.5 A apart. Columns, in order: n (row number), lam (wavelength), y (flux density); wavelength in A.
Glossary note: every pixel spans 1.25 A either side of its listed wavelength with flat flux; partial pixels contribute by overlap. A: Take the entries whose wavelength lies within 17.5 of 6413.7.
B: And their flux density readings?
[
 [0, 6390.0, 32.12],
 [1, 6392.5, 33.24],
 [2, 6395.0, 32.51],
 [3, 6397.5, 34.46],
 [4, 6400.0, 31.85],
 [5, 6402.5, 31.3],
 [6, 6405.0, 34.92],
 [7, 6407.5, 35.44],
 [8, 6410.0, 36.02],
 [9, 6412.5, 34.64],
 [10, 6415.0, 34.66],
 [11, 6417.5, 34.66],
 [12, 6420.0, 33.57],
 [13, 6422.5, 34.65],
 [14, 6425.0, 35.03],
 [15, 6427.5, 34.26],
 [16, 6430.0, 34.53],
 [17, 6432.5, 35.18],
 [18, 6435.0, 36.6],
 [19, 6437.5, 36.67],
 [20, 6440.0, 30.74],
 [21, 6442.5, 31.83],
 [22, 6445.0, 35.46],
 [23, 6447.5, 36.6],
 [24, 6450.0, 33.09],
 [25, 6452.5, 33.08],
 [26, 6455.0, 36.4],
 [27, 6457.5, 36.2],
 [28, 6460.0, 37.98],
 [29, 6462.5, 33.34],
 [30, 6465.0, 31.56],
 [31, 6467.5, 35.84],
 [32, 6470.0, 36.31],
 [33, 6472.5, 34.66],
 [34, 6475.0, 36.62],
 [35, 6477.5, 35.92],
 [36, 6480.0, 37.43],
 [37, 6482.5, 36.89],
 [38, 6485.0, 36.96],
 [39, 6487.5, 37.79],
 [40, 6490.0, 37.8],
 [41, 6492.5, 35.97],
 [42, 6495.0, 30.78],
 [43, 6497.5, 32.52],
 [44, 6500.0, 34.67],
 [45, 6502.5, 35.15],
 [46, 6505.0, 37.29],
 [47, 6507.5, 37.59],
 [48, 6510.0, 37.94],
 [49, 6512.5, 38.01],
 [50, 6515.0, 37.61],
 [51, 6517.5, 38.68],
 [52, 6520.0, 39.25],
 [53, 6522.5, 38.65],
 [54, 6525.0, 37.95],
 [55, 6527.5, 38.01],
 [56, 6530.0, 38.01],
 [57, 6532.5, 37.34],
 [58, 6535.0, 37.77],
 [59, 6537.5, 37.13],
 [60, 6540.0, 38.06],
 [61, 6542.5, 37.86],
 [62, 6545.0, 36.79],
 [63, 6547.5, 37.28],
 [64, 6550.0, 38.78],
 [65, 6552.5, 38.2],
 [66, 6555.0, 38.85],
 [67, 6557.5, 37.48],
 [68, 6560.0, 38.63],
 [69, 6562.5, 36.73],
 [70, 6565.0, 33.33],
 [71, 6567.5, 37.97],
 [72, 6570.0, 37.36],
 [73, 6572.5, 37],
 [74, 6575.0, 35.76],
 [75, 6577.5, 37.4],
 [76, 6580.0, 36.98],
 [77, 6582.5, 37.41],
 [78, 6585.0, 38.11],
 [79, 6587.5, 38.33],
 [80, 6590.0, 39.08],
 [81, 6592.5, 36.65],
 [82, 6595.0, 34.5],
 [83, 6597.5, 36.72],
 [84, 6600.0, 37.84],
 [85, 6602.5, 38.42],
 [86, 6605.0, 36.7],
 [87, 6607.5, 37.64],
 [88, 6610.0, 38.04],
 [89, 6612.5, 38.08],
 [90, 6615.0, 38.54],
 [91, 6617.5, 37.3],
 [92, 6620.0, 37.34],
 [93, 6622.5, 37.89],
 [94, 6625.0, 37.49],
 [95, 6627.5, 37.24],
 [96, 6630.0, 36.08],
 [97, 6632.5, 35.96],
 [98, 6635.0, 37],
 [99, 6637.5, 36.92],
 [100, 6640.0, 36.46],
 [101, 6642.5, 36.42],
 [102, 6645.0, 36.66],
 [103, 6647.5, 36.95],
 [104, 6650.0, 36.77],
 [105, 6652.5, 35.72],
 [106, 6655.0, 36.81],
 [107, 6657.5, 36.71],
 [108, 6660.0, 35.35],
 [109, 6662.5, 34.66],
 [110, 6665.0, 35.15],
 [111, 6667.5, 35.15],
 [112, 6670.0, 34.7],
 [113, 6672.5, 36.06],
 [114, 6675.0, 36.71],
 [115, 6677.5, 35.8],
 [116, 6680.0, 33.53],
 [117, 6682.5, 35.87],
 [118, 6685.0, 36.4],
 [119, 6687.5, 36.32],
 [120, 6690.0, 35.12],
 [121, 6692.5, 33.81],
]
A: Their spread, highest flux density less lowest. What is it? 5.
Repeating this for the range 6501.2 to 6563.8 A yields 4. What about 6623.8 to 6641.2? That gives 2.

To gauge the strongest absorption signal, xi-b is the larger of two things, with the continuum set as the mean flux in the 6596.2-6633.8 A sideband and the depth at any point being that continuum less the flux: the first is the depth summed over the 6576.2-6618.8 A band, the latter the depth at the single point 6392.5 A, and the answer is 4.2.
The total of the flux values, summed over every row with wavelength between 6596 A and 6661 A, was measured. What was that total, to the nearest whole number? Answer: 963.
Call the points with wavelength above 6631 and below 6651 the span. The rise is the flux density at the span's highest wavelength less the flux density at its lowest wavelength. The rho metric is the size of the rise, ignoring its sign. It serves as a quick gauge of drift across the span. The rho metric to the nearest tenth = 0.8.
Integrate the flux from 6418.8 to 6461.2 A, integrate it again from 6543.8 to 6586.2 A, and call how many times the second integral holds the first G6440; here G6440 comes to 1.07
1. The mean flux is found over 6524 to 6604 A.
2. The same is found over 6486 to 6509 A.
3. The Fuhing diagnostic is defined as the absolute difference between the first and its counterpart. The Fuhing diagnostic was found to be 1.9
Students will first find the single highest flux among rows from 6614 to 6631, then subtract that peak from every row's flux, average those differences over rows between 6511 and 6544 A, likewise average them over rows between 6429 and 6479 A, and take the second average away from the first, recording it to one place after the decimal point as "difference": 3.1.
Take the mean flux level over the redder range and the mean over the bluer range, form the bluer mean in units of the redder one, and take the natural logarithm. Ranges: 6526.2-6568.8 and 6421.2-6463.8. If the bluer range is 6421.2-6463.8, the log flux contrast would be -0.08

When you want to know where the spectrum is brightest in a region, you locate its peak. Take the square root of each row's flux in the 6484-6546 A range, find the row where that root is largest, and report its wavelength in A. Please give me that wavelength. 6520.0 A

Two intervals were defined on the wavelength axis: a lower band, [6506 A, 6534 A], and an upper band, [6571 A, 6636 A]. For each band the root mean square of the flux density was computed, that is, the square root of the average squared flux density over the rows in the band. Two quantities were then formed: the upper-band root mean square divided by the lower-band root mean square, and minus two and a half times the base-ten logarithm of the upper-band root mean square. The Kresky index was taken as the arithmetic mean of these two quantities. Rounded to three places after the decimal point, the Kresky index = -1.475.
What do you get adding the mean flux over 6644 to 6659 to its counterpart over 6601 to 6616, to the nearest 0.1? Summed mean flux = 74.5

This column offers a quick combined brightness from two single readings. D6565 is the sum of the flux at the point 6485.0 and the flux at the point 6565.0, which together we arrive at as 70.3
